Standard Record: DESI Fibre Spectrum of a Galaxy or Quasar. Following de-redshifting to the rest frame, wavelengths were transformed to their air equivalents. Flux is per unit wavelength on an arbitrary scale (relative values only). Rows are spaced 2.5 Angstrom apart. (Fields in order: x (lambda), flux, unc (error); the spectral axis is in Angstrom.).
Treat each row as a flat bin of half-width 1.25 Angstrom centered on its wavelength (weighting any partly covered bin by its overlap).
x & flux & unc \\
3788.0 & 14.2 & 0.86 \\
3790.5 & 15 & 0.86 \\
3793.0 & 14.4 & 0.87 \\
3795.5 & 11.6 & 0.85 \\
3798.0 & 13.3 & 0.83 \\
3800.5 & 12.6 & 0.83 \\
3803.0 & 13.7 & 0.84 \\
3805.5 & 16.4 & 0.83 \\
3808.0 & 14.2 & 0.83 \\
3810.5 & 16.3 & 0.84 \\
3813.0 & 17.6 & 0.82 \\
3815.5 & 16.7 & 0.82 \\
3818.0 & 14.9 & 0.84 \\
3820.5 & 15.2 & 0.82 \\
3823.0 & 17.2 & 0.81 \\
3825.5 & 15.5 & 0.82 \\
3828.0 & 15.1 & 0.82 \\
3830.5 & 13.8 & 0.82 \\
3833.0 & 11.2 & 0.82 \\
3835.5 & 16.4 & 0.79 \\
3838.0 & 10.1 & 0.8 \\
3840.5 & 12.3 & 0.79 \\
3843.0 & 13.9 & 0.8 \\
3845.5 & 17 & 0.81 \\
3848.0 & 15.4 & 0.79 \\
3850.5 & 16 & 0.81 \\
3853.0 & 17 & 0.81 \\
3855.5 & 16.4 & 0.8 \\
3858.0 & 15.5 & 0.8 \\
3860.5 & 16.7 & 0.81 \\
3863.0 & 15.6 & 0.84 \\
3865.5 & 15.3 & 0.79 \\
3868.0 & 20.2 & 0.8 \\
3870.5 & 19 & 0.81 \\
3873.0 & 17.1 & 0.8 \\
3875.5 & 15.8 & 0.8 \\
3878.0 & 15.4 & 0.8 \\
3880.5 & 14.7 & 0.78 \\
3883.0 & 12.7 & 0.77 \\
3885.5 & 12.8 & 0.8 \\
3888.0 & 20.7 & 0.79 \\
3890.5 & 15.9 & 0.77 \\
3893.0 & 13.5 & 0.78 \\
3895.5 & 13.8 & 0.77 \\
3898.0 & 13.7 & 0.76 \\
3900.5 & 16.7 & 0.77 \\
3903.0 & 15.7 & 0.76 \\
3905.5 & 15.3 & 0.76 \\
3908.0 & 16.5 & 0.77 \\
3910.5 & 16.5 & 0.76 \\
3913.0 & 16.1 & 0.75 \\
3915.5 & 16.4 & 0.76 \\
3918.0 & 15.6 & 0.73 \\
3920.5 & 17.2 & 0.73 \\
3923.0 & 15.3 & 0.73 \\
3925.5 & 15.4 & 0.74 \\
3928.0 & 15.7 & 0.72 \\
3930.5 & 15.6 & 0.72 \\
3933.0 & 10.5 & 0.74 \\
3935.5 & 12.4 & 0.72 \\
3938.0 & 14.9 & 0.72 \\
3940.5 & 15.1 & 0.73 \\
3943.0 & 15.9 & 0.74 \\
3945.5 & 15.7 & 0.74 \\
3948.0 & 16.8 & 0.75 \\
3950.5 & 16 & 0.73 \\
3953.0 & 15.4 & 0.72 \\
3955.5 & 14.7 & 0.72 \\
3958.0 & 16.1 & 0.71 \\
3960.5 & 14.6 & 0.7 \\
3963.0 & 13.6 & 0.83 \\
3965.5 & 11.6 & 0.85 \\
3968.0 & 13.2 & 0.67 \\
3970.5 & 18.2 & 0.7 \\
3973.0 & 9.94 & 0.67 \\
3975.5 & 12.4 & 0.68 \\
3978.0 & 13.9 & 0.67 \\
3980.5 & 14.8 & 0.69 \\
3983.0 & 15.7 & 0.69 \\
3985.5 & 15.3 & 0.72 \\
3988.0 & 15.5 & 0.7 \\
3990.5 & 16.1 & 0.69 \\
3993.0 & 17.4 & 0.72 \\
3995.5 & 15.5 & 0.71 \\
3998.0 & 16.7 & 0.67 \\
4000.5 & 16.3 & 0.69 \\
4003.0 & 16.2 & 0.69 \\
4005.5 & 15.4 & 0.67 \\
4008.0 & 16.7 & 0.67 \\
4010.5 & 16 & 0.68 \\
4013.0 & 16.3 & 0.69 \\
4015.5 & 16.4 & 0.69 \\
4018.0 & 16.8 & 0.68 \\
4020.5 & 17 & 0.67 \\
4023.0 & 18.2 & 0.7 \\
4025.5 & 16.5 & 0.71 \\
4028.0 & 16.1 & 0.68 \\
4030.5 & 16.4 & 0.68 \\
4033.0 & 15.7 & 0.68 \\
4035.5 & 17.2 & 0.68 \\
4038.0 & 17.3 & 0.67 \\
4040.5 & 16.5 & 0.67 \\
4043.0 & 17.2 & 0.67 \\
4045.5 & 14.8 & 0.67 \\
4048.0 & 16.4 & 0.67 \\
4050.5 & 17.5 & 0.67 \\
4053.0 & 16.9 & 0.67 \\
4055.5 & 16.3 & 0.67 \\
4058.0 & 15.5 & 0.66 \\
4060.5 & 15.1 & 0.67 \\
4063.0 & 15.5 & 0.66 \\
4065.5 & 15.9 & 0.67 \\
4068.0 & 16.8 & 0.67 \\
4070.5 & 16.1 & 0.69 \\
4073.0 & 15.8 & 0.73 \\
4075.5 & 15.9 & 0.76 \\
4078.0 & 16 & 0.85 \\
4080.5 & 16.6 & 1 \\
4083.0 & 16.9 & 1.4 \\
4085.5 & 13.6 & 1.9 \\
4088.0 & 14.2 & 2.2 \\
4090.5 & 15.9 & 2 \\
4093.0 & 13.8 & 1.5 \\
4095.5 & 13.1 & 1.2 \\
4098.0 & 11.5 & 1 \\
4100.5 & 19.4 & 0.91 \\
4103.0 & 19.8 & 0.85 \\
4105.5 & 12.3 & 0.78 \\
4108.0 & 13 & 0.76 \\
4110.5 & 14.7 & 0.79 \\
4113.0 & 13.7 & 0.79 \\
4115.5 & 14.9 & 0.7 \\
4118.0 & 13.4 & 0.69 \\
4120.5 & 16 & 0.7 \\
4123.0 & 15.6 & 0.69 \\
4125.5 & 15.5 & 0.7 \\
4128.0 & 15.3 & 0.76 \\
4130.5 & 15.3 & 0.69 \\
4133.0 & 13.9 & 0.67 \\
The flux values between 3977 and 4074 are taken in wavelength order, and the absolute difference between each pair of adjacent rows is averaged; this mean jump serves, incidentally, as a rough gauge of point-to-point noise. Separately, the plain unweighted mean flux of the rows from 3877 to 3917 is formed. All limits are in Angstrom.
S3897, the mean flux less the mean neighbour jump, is 14.6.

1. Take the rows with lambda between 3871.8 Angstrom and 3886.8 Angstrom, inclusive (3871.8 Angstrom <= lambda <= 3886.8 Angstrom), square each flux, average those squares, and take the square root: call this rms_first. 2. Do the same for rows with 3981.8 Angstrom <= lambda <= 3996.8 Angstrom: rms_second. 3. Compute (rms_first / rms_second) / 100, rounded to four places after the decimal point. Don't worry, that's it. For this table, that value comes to 0.0093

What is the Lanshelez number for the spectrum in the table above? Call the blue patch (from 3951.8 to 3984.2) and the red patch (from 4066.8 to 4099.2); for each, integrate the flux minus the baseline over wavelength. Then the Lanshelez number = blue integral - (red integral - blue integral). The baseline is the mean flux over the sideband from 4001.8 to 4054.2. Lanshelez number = -108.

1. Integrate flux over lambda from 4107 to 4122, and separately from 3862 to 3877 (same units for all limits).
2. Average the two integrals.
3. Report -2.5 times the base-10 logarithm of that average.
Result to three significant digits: -5.93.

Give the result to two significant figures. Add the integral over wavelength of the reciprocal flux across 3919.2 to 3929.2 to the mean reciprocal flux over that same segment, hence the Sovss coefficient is 0.69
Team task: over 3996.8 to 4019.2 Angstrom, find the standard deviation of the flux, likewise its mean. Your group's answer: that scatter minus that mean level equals -15.9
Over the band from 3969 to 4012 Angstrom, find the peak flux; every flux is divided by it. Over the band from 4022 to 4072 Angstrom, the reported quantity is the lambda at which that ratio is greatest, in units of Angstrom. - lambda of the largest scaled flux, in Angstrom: 4023.0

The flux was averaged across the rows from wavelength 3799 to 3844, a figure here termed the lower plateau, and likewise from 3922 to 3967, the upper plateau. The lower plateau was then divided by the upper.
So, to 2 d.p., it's 0.99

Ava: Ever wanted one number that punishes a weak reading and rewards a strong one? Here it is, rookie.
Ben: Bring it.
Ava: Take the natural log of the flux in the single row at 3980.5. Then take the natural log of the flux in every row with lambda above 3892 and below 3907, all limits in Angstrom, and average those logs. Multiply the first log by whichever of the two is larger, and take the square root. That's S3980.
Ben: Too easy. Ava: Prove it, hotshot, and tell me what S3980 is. 2.69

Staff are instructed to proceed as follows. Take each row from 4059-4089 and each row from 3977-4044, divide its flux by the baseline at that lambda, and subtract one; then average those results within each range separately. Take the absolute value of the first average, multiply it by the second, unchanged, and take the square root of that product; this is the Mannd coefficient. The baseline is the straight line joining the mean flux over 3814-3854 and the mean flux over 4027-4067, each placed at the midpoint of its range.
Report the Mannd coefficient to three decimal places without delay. 0.026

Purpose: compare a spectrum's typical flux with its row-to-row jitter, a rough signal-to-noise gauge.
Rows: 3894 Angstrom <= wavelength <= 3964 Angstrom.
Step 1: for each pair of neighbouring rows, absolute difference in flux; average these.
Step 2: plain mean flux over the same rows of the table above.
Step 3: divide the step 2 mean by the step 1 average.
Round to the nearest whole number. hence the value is 14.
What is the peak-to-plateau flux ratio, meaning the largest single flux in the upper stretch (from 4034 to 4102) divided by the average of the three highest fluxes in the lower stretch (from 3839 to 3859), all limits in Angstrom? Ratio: 1.15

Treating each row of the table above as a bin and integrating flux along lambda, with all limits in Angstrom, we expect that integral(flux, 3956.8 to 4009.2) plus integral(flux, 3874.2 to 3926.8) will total 1602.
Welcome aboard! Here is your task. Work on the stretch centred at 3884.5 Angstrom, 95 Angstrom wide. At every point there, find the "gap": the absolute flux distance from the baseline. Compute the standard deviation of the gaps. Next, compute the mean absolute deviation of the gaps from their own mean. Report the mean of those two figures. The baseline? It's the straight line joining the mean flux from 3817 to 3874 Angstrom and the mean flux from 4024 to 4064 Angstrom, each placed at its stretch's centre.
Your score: 1.3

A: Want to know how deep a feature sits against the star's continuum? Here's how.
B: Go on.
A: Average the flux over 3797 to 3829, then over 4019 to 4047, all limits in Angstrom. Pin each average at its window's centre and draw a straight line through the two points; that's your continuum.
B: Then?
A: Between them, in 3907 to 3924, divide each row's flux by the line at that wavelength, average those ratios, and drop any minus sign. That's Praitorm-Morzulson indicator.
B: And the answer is 1.02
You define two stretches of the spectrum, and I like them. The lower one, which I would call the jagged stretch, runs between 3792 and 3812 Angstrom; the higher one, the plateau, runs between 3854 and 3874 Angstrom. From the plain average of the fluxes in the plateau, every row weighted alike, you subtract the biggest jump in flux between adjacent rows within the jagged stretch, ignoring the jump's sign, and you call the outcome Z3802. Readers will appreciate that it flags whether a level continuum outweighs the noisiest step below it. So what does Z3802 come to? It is 14.2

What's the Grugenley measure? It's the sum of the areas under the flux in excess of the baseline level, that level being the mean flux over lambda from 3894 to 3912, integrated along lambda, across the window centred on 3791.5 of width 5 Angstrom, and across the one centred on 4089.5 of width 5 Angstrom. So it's -6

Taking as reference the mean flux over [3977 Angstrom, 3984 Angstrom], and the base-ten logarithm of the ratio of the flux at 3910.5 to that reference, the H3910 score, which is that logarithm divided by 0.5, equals 0.09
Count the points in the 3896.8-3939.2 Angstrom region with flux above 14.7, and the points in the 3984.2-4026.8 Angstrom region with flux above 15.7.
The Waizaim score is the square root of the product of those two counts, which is 13.5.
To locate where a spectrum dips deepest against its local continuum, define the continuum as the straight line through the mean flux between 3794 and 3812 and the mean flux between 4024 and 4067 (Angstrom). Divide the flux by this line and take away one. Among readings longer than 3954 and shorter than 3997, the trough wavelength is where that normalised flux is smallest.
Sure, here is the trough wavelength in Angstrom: 3973.0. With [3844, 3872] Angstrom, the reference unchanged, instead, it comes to 3865.5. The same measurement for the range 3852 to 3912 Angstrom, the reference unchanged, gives 3883.0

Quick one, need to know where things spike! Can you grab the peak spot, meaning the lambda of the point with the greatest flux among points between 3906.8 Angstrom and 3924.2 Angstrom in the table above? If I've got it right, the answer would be 3920.5 Angstrom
